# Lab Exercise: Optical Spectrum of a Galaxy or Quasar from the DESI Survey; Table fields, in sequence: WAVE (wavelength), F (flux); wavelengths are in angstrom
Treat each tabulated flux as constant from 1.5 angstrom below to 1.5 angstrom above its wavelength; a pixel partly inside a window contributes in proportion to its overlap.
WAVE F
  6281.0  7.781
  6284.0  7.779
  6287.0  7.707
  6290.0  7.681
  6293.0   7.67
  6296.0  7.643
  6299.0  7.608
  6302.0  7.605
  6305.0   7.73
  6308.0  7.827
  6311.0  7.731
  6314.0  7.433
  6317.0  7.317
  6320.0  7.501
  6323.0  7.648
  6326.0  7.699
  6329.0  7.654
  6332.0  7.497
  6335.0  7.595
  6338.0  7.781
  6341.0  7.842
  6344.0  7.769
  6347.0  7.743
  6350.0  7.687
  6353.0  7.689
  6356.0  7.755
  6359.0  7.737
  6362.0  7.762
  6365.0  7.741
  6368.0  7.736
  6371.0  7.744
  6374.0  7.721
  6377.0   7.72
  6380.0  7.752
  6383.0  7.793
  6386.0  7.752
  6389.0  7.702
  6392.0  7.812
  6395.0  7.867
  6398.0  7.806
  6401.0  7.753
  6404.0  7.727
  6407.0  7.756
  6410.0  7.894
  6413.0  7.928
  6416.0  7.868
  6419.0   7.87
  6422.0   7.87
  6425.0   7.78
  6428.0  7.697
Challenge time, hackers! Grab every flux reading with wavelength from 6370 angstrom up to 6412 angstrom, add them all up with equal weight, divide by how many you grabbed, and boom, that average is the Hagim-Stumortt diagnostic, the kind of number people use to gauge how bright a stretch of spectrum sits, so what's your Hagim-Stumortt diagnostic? 7.77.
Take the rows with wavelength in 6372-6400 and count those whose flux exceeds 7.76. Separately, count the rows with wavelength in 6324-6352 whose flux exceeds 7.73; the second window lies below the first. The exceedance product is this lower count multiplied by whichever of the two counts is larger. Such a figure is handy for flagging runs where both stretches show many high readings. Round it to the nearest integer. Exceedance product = 16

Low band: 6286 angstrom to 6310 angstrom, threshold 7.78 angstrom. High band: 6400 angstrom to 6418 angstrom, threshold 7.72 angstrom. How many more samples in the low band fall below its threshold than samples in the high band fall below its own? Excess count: 7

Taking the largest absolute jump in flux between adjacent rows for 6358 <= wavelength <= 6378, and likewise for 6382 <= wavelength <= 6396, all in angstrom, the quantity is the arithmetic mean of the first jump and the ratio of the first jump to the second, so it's 0.1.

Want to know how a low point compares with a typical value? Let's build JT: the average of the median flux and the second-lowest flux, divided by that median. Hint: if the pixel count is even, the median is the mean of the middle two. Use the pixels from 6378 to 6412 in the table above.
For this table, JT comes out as 0.998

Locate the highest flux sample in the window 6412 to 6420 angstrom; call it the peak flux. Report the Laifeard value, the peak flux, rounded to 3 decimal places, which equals 7.928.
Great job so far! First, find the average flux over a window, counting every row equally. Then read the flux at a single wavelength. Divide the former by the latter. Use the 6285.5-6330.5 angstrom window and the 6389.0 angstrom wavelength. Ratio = 0.99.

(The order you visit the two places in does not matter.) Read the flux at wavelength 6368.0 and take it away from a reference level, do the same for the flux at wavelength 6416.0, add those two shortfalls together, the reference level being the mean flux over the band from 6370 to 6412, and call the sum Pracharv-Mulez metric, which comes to -0.06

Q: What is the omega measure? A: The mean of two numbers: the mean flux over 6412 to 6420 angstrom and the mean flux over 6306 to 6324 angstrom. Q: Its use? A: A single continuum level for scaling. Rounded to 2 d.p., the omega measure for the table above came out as 7.73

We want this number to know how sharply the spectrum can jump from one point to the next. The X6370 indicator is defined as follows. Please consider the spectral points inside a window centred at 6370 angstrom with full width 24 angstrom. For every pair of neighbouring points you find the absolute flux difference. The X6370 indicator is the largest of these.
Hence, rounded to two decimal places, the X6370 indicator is 0.03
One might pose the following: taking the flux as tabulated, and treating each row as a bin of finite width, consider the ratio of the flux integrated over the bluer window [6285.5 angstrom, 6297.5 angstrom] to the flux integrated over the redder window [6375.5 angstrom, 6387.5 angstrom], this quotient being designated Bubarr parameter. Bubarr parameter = 0.99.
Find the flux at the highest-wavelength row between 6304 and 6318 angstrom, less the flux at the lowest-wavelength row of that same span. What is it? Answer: -0.41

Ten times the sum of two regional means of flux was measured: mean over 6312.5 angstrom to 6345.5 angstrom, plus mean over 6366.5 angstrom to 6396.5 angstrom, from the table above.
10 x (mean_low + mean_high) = 154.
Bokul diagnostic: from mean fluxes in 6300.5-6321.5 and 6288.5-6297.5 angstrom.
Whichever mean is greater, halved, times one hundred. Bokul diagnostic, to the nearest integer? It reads 383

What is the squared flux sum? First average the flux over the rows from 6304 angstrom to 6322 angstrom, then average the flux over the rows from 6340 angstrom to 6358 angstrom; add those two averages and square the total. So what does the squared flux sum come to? 235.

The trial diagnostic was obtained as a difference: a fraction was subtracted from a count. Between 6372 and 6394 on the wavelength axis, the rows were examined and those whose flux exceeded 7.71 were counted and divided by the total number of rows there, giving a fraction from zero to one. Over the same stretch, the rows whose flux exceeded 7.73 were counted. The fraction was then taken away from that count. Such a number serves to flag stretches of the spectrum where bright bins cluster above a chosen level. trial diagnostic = 3.1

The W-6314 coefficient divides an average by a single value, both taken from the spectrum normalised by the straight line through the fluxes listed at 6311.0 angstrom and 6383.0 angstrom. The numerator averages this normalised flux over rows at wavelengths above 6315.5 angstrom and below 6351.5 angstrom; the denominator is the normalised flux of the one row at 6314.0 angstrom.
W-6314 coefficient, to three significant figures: 1.03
